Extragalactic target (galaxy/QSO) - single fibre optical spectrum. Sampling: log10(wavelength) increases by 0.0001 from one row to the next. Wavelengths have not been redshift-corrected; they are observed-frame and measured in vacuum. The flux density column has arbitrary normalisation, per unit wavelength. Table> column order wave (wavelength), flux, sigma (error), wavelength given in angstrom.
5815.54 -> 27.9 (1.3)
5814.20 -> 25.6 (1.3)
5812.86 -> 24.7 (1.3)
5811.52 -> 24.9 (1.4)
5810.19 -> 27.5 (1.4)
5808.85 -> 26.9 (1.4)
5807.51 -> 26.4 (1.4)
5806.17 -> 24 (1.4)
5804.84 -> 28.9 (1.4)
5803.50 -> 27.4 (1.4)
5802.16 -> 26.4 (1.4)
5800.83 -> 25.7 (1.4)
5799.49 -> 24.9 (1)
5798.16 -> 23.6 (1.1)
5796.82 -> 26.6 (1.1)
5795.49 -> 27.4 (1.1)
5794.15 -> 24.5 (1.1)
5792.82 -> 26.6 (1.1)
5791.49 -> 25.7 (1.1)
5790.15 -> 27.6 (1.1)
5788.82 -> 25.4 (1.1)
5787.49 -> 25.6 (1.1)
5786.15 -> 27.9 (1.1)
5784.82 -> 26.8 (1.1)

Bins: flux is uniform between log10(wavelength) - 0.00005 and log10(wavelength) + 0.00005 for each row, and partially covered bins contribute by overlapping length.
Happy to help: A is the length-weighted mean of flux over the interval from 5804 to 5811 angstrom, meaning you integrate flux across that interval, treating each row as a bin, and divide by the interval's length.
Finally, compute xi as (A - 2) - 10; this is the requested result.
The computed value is 14.7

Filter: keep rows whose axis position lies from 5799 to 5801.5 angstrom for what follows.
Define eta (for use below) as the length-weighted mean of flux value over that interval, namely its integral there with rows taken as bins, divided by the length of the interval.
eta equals 25.3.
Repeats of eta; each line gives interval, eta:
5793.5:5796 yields 25.8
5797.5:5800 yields 24.3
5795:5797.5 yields 27.0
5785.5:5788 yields 26.7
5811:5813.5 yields 24.8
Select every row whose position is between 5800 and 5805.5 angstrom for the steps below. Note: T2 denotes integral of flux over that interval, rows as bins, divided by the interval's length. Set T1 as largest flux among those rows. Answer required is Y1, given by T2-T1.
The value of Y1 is -1.9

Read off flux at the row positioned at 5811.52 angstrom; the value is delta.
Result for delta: 24.9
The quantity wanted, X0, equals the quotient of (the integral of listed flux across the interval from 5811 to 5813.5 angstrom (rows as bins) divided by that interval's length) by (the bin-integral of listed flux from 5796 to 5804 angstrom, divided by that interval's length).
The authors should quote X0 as 0.96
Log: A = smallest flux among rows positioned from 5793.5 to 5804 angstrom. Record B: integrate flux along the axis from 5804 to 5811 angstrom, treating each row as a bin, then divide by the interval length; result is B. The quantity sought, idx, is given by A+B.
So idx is 50.3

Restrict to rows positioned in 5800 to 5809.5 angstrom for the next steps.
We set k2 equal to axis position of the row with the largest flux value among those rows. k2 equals 5804.84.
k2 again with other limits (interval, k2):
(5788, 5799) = 5790.15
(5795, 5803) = 5795.49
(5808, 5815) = 5810.19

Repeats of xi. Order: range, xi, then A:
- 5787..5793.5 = 14.2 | 26.2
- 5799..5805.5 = 14.7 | 26.7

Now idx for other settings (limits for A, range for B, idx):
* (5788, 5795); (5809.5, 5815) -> 50.2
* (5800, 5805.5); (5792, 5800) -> 51.3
